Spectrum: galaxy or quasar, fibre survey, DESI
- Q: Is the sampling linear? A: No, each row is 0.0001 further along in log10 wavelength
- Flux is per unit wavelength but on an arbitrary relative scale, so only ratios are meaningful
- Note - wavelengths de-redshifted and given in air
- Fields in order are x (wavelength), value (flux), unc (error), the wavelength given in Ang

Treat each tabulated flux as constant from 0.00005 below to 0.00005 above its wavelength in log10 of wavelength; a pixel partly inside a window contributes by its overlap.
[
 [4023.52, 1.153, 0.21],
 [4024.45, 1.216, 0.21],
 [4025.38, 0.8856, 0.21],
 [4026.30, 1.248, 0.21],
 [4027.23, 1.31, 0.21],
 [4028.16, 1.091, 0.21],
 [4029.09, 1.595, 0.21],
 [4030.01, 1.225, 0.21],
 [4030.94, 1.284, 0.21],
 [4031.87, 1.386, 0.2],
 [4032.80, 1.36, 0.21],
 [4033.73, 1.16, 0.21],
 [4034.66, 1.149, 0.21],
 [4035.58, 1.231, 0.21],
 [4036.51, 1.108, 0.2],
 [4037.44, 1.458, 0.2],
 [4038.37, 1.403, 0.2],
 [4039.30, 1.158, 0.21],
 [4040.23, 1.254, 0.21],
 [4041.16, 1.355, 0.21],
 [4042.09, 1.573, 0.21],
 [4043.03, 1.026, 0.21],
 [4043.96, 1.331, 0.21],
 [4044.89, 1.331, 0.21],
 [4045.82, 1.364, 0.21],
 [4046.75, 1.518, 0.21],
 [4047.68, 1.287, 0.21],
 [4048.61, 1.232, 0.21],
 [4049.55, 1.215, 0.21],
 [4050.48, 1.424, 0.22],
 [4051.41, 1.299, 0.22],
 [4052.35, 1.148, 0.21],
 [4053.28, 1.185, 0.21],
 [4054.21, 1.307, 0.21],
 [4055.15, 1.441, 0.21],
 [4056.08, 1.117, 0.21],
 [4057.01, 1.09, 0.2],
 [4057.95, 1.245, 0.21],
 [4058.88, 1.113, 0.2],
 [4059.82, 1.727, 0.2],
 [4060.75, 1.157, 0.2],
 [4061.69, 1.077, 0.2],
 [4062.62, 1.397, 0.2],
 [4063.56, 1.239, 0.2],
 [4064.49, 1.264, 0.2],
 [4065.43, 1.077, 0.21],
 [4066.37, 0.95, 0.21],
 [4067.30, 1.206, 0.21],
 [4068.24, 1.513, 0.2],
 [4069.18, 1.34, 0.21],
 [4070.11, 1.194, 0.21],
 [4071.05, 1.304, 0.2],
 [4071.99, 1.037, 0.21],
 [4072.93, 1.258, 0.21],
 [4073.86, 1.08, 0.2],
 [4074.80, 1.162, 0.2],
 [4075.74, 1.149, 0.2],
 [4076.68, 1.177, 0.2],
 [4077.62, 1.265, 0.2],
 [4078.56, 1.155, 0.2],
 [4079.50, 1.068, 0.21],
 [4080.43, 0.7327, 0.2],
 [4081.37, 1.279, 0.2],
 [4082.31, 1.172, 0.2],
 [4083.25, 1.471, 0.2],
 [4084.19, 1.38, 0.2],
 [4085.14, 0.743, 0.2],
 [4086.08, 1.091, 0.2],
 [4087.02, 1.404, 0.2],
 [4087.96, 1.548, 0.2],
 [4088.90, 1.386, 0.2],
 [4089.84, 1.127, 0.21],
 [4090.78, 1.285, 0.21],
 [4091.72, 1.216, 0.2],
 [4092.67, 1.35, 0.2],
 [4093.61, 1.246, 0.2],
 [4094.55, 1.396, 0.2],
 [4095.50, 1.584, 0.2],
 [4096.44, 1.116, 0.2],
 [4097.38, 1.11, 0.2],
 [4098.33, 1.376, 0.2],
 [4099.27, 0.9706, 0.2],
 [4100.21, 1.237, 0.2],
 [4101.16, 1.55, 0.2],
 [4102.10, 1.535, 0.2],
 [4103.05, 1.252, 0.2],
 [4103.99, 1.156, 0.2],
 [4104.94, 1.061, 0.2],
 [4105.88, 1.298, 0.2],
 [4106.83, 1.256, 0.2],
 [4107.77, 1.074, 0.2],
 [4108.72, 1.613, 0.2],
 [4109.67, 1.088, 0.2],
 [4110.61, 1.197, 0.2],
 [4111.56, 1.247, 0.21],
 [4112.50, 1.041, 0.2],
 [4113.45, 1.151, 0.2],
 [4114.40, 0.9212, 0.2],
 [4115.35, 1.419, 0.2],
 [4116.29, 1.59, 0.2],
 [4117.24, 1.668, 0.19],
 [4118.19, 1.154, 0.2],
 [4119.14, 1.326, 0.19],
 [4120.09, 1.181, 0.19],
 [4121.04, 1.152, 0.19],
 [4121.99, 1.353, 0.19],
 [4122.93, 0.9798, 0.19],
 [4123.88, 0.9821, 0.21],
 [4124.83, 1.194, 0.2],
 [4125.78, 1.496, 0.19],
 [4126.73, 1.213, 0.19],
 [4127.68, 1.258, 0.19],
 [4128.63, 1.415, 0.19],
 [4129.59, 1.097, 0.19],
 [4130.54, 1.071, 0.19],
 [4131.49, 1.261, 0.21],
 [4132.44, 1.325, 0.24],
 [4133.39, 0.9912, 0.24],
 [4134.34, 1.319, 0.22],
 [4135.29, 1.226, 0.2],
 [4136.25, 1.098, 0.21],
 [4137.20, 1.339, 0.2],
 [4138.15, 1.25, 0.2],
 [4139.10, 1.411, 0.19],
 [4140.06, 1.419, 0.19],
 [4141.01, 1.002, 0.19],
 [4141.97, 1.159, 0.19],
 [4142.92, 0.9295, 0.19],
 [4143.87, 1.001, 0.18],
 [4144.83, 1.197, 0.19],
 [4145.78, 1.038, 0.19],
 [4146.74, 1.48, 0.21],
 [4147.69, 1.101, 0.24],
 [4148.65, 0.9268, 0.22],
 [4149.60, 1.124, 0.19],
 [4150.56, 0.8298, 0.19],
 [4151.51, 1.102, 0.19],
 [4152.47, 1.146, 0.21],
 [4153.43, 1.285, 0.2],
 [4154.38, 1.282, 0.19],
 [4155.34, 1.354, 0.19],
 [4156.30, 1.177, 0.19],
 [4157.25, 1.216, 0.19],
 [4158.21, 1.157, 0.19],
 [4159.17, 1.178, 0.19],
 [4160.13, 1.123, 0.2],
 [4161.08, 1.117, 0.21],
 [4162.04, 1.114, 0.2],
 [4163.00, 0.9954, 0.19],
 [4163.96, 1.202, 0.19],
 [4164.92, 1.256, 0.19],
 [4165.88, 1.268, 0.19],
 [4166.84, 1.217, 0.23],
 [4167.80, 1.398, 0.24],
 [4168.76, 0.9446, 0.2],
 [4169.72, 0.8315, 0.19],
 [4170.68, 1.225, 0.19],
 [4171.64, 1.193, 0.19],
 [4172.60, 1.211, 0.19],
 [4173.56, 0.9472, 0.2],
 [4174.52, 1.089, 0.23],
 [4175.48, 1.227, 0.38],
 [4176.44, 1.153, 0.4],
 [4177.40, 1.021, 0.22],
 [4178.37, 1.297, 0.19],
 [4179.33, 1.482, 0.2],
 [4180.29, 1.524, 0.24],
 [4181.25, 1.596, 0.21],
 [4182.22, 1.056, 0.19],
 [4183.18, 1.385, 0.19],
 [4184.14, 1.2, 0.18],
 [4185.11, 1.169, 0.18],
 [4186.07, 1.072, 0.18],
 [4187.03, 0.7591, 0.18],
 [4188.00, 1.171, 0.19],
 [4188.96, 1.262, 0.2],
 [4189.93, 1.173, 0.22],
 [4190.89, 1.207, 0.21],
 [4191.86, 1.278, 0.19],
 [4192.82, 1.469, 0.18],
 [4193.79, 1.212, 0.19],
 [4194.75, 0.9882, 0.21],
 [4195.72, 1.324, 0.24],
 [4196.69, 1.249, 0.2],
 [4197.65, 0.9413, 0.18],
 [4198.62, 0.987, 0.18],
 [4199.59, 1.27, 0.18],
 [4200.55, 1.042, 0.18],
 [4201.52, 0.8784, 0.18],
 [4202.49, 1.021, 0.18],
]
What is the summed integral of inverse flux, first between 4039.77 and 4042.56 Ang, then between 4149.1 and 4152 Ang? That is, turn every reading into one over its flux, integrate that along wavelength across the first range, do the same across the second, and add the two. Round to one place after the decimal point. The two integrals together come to 4.9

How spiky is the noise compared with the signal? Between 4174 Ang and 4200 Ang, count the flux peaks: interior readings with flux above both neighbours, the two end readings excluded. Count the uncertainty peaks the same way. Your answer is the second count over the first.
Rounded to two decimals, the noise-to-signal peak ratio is 0.67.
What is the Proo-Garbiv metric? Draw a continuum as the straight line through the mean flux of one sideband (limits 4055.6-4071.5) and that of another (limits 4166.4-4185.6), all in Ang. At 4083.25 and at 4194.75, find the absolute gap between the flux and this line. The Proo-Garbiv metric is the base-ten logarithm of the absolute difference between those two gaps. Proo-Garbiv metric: -1.6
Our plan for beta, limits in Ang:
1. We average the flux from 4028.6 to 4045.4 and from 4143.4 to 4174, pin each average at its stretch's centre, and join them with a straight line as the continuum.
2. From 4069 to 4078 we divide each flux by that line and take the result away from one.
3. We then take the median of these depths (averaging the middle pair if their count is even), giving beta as 0.05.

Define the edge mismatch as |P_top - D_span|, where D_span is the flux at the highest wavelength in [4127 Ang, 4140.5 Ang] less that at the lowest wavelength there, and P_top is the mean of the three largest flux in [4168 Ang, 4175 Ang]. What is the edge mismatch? 1.05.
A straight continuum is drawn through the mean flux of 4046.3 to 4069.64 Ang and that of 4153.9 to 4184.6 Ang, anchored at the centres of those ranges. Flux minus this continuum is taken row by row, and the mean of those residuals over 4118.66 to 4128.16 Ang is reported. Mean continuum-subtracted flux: -0.013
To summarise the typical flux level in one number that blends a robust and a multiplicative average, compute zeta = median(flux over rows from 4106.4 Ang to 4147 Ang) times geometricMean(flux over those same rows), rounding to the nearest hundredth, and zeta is 1.45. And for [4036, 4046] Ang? 1.73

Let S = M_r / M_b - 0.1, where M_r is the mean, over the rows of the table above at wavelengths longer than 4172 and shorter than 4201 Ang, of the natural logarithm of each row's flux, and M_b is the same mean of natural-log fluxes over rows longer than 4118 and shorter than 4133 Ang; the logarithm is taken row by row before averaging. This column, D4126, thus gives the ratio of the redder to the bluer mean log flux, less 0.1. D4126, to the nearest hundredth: 0.77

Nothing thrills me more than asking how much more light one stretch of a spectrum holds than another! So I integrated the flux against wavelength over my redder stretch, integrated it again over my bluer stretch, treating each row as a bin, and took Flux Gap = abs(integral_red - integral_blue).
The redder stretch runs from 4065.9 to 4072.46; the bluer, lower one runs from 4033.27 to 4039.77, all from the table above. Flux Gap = 0.05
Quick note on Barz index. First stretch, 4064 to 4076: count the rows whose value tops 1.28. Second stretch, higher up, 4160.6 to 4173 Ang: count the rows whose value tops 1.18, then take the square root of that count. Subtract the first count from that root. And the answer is -0.2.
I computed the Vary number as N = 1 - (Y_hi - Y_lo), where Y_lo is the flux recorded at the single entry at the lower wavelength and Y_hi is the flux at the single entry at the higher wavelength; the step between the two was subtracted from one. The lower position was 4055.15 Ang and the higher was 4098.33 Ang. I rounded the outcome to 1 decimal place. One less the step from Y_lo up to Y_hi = 1.1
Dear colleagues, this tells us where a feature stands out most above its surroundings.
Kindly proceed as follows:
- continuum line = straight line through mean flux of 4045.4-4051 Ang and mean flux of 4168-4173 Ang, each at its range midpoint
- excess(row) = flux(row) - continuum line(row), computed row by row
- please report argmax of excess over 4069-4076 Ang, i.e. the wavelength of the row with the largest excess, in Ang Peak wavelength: 4069.18 Ang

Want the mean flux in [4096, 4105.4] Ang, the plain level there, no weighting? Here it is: 1.24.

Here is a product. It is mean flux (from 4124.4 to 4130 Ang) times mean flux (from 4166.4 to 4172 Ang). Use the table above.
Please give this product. 1.45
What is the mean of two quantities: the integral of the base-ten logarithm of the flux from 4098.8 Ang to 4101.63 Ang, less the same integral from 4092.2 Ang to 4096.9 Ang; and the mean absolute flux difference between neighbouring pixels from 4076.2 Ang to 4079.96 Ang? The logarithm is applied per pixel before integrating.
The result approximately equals -0.12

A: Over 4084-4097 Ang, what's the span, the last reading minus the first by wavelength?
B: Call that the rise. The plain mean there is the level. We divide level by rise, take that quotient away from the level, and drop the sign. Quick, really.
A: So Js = 6.1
